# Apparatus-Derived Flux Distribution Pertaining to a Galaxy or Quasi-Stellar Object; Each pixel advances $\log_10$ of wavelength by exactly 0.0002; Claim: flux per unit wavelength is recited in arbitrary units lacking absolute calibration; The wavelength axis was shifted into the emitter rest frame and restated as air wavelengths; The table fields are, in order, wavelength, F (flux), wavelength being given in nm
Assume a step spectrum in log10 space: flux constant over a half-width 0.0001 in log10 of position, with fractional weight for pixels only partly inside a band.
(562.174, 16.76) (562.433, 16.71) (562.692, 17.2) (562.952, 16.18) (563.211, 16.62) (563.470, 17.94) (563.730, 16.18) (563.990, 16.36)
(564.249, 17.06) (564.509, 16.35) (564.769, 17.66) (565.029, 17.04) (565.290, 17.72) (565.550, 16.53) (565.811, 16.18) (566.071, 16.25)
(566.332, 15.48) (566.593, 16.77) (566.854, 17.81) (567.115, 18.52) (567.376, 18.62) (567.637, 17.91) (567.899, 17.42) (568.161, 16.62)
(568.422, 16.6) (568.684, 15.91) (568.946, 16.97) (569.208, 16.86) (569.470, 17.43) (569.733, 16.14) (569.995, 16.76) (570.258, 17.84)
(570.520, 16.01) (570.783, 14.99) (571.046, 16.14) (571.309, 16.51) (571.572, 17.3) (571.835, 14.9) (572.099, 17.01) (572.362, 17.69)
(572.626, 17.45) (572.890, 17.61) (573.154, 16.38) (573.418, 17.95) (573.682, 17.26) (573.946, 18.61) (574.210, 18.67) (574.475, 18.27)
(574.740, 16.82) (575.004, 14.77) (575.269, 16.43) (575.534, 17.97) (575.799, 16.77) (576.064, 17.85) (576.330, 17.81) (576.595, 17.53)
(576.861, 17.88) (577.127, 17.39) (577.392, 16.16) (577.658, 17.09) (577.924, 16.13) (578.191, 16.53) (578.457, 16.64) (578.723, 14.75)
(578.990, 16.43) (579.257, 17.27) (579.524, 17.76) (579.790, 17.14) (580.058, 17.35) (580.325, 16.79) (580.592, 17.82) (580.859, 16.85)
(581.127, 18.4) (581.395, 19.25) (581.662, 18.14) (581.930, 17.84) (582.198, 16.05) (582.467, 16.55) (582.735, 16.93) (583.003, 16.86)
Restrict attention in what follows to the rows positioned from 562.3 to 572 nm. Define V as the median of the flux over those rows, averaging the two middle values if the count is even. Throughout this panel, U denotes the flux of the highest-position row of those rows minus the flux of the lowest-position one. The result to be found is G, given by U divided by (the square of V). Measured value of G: -0.006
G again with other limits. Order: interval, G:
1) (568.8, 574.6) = 0.004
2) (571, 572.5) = 0.006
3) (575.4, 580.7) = -0.001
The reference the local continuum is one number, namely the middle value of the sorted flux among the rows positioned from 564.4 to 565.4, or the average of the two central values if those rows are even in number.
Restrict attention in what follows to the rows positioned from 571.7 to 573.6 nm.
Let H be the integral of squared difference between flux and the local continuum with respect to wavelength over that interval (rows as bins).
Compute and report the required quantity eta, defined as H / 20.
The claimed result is 0.100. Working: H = 2.0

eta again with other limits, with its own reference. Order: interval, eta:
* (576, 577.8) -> 0.030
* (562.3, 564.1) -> 0.064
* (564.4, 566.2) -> 0.059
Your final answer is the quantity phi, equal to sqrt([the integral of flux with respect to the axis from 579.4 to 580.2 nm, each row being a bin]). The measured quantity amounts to 3.7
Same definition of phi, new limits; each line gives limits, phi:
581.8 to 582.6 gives 3.7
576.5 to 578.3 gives 5.5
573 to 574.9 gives 5.8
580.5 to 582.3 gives 5.7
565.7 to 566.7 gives 4.0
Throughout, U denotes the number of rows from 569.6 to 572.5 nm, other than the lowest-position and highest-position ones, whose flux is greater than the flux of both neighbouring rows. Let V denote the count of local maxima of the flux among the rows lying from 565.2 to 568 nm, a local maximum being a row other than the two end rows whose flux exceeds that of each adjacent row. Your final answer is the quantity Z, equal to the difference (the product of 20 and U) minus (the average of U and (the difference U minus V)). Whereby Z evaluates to 39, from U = 2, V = 2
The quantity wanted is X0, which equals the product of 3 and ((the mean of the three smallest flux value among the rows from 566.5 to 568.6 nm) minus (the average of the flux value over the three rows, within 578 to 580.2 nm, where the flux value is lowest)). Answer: 2.3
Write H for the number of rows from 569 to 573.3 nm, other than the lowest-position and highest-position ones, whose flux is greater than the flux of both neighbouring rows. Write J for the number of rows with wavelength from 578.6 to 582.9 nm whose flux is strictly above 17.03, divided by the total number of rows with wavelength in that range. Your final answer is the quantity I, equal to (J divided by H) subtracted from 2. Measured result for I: 1.89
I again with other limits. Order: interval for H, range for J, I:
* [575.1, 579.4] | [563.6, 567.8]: 1.90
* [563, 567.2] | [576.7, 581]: 1.90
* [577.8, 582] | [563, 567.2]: 1.91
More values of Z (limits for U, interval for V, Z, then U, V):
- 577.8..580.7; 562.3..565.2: 59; 3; 4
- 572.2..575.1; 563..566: 59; 3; 4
